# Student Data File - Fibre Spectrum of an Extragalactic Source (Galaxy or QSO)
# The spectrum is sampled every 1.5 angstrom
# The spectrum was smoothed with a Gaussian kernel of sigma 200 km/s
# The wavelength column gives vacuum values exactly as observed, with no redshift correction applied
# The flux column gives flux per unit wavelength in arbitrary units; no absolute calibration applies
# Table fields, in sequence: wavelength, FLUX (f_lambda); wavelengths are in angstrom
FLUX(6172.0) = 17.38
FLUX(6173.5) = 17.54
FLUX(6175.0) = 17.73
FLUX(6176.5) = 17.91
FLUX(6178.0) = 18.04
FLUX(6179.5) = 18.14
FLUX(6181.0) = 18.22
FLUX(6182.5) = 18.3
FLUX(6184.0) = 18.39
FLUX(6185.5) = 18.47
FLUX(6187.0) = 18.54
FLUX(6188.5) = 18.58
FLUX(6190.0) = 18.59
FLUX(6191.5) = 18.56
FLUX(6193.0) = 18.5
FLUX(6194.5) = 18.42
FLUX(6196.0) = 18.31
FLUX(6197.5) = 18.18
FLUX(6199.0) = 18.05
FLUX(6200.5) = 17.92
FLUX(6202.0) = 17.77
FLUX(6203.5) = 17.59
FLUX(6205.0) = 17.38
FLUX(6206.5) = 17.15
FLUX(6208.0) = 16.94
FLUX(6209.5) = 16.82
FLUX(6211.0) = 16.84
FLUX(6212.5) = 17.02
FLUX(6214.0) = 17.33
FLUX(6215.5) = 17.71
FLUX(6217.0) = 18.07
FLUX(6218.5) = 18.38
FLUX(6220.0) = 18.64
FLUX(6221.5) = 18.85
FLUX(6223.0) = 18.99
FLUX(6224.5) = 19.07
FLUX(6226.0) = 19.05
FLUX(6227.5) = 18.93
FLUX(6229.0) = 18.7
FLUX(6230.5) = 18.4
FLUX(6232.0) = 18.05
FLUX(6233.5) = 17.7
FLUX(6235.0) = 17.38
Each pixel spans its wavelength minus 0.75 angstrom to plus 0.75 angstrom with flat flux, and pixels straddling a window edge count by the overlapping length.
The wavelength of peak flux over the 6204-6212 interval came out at 6205.0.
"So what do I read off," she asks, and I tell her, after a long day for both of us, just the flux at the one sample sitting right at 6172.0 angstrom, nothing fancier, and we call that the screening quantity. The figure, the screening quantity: 17.38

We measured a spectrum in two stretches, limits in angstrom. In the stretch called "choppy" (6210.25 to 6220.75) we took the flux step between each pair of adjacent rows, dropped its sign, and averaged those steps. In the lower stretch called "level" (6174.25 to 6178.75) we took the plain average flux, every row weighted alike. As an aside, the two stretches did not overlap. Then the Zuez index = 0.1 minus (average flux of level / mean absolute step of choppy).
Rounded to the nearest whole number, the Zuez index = -60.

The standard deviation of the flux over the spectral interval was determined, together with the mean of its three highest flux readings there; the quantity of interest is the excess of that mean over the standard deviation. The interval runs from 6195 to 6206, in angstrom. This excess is 17.9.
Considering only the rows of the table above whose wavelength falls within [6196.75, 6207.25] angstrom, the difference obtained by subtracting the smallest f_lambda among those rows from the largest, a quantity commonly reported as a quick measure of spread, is 1.03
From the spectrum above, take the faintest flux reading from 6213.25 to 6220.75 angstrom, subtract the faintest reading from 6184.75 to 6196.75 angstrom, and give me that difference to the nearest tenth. -1.0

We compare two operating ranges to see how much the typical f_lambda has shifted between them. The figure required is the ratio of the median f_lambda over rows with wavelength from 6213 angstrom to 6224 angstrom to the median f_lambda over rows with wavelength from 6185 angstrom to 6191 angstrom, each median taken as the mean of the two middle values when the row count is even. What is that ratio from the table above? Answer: 0.99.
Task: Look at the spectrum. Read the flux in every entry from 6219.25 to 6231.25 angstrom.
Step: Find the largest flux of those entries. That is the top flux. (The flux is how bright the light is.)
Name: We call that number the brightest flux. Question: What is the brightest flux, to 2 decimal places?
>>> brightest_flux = 19.07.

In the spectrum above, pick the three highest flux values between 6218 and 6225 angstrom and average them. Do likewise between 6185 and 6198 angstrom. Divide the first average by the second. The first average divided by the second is 1.021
